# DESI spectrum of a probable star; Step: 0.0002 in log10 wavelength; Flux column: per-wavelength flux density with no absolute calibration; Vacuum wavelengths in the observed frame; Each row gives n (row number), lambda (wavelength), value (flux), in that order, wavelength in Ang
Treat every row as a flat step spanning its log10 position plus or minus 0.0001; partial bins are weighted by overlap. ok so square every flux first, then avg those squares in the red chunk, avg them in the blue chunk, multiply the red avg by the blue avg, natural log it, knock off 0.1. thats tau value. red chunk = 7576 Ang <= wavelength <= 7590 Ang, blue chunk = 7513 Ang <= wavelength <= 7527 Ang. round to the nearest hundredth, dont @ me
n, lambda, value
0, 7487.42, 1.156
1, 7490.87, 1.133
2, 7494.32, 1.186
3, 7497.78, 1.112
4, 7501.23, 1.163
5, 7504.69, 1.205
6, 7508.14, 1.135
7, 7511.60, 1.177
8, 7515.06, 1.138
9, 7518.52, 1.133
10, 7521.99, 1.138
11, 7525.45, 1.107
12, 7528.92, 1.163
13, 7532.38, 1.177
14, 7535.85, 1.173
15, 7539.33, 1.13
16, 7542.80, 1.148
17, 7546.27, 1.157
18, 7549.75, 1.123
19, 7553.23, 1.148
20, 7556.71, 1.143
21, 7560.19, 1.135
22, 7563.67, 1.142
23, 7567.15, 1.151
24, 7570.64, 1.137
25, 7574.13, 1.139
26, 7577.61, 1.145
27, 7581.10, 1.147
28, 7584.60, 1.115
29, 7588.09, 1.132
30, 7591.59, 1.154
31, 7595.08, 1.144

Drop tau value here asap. 0.40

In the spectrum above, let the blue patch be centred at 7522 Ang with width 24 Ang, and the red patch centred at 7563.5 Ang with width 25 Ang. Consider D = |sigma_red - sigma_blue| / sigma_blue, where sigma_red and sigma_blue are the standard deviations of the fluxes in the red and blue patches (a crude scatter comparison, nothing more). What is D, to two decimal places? 0.78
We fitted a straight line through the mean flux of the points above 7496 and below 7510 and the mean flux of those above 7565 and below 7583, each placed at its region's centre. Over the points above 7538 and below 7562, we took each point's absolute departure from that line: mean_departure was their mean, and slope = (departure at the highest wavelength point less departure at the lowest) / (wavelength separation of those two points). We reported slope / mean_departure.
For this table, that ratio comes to -0.04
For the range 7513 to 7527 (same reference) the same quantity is 0.13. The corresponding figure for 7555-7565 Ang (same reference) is 0.00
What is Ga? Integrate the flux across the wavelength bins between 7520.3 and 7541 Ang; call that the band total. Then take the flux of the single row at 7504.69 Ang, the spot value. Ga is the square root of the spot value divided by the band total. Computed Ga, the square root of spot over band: 0.225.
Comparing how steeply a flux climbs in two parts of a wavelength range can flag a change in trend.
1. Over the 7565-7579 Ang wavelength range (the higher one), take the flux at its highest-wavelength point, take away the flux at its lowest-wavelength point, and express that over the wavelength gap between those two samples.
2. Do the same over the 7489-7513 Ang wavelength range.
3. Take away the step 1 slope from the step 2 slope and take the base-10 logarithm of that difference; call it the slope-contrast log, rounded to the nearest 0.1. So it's -2.6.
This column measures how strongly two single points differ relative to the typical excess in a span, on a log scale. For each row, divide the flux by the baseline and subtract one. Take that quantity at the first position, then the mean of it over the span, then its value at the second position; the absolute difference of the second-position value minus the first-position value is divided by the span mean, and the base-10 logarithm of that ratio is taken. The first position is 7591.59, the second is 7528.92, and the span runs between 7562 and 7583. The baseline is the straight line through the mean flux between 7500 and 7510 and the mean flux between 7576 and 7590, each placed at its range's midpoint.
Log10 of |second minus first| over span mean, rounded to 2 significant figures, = 0.61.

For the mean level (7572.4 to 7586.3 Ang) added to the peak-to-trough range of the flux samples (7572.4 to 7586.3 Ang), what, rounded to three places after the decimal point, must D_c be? 1.169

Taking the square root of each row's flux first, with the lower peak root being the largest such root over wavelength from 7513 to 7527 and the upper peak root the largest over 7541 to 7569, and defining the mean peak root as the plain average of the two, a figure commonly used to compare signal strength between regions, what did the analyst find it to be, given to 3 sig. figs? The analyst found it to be 1.07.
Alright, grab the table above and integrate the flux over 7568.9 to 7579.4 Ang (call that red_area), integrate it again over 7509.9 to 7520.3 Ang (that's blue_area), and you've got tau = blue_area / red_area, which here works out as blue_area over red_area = 1.00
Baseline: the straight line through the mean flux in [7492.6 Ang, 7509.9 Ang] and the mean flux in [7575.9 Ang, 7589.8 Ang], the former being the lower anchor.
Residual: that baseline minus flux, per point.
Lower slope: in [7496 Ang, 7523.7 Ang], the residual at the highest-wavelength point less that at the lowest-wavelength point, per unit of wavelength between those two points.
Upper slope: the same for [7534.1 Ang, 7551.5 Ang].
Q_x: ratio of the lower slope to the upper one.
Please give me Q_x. 0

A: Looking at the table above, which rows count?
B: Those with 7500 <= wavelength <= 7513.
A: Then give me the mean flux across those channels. 1.17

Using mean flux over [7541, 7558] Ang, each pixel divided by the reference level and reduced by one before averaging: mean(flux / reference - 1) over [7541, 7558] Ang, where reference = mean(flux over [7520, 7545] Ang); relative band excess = -0.0037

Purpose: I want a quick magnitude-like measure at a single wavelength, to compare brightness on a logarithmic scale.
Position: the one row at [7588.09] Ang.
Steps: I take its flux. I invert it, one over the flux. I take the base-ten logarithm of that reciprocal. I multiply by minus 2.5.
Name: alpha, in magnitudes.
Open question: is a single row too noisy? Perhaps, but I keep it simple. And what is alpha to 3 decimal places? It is 0.135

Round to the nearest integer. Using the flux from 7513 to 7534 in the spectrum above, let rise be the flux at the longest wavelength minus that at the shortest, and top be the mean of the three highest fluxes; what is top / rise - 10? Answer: 20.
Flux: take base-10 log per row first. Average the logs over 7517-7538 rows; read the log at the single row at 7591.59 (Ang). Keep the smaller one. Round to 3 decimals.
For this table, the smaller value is 0.060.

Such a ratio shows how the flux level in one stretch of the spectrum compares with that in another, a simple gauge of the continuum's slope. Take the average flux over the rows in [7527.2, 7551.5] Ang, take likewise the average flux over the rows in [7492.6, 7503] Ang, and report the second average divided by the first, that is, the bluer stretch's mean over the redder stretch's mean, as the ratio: 1.00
